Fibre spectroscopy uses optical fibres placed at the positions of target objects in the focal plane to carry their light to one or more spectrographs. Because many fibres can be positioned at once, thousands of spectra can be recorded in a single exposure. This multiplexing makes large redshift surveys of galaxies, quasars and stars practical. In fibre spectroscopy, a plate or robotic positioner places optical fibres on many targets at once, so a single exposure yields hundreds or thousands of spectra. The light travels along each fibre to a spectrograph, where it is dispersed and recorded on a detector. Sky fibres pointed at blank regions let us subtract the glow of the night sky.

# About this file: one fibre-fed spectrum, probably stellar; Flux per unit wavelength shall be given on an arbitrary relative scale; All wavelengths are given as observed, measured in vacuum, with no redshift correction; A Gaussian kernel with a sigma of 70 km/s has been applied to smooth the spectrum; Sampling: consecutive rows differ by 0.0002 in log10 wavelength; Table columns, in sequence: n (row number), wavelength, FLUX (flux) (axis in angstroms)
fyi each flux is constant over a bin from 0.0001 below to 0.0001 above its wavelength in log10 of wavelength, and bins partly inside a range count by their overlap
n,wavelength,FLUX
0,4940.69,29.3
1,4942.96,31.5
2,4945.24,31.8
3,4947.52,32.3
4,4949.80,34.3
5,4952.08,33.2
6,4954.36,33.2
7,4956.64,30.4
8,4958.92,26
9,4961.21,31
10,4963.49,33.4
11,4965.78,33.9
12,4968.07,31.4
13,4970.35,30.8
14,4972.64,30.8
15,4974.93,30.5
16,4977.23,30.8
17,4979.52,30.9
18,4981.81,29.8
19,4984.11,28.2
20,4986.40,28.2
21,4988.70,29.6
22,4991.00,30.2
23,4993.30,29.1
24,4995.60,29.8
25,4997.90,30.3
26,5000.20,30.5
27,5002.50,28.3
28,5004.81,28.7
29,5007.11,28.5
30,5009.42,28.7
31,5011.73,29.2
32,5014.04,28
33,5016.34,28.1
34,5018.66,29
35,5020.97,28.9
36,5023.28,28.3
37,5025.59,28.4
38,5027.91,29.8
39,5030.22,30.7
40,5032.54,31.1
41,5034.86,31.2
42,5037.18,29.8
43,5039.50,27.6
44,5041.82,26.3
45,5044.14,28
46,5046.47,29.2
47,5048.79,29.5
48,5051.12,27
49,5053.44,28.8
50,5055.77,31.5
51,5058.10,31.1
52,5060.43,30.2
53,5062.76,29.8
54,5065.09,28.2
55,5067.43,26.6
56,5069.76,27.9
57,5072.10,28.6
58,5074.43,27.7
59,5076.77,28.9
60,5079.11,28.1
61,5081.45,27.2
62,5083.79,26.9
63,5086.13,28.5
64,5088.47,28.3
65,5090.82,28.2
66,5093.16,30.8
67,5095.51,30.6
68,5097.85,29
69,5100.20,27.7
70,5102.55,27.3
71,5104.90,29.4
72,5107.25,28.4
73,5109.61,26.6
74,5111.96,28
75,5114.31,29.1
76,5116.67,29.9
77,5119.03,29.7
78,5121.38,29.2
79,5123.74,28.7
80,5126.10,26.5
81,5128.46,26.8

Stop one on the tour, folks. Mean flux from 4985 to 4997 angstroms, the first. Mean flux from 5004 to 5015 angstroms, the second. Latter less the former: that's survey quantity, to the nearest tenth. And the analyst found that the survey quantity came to -0.8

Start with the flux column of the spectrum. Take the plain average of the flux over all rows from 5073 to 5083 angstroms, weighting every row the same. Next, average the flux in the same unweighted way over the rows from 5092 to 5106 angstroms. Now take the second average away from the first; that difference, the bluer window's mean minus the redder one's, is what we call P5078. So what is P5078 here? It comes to -1.2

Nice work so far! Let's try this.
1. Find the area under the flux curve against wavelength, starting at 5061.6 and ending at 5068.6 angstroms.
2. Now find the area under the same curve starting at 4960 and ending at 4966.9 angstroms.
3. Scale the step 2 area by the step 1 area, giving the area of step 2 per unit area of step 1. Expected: 1.14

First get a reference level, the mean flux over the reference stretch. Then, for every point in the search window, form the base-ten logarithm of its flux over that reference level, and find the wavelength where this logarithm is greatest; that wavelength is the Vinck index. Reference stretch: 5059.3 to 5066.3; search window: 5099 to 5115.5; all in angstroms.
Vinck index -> 5104.90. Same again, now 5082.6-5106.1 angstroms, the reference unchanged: 5093.16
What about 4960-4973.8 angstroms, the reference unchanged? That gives 4965.78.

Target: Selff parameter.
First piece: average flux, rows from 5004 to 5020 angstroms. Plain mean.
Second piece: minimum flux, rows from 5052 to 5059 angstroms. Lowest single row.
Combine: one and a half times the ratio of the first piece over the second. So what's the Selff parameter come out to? 1.49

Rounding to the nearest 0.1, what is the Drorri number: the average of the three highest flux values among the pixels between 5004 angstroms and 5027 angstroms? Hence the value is 29.0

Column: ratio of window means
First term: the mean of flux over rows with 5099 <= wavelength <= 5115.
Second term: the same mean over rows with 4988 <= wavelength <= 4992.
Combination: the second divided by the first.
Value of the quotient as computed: 1.07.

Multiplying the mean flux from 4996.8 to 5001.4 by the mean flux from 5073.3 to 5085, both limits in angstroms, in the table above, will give 844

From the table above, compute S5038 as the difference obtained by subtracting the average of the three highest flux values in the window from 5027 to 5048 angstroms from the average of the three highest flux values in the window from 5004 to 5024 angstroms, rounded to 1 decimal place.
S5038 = -2.0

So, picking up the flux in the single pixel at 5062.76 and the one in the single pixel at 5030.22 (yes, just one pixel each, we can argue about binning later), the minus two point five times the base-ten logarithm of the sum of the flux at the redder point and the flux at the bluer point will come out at -4.45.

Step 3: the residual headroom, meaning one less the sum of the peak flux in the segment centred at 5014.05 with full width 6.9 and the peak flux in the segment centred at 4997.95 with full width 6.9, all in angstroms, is -58.7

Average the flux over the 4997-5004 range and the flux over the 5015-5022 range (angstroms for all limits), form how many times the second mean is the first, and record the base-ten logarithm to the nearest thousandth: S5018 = -0.015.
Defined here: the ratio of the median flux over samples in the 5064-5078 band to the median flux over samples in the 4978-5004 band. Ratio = 0.94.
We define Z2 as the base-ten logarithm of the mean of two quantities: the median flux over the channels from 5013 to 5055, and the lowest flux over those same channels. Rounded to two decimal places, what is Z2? 1.44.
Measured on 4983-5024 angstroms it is 1.45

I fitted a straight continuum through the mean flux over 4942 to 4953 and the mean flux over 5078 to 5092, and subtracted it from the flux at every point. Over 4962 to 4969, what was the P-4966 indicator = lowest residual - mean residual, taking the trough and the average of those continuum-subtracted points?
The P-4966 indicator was -1.4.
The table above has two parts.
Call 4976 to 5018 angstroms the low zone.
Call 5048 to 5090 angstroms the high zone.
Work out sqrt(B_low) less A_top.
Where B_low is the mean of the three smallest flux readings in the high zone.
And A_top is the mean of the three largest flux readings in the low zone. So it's -25.6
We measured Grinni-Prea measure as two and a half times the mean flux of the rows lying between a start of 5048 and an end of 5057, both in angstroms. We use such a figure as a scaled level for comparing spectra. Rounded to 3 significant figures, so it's 73.0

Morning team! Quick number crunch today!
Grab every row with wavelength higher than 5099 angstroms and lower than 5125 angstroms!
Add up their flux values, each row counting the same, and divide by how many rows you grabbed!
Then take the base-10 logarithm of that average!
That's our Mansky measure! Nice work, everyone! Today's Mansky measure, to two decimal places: 1.46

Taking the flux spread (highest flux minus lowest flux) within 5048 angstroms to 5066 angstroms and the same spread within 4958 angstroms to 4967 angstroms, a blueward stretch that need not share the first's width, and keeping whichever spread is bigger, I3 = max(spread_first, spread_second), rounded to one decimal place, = 7.9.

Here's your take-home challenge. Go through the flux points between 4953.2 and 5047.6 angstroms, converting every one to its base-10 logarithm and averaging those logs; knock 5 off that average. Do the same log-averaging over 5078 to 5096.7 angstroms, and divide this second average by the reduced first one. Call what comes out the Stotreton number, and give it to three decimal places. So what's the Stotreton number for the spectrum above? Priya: -0.413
